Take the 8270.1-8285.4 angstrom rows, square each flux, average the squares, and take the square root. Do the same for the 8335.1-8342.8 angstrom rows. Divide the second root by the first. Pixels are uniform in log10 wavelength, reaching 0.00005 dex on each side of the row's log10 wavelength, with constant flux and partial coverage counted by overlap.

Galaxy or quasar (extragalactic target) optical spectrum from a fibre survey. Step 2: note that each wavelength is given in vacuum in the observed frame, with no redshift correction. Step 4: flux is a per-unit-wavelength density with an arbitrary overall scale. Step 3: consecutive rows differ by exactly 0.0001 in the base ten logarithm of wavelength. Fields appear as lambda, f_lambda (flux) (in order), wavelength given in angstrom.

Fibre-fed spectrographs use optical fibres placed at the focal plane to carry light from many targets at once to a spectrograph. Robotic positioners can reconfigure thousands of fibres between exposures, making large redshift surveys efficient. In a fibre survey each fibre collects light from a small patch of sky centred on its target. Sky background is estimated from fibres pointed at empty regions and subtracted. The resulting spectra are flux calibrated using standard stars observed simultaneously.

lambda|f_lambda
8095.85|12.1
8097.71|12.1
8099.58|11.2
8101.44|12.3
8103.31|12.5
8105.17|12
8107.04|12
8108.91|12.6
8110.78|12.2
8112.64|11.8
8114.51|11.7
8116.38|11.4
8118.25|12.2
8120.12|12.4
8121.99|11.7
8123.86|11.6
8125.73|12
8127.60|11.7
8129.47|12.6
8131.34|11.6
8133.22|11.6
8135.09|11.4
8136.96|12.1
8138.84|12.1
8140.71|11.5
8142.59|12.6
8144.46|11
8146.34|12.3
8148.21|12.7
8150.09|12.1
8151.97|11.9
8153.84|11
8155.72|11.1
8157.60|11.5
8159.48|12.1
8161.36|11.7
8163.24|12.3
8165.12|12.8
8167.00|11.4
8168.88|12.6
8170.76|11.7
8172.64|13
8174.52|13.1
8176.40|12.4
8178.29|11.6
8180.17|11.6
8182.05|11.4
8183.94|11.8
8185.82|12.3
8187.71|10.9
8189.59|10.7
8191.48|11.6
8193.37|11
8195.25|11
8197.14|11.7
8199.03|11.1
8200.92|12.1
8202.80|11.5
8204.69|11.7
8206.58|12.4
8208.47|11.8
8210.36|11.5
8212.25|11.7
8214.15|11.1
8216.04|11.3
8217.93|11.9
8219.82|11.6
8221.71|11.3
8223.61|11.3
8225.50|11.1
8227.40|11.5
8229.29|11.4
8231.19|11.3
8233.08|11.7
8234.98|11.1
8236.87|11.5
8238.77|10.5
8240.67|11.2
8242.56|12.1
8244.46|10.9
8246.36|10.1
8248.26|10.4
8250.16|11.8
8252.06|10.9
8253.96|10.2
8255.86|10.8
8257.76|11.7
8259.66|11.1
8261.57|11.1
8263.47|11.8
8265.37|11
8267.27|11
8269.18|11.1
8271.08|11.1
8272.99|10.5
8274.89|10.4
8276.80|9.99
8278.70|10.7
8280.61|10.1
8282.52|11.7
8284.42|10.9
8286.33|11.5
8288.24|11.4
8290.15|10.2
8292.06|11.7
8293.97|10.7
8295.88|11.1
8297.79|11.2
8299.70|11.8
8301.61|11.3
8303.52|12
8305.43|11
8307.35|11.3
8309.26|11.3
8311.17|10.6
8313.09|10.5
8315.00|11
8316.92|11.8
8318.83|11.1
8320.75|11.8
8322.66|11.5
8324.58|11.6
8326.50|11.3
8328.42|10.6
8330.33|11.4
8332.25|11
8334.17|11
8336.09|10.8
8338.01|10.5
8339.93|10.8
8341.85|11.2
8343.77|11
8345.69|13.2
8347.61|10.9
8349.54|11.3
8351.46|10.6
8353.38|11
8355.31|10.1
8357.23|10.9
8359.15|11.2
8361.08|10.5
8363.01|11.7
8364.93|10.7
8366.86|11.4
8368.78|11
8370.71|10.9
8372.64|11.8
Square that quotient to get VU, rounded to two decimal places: 1.03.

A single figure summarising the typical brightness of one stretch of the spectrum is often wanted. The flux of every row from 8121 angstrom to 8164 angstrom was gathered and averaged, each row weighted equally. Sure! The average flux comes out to 11.8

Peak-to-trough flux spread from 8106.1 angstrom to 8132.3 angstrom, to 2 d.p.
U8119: 1.20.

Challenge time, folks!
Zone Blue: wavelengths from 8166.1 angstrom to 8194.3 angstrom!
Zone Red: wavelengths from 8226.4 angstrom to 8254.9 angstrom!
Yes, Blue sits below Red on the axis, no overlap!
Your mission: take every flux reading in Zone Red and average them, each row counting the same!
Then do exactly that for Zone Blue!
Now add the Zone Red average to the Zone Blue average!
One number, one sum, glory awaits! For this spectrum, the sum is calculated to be 22.9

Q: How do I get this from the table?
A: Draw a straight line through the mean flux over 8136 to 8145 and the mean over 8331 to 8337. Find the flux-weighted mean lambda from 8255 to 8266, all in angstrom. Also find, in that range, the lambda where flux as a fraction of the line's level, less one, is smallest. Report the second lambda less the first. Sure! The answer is -4.8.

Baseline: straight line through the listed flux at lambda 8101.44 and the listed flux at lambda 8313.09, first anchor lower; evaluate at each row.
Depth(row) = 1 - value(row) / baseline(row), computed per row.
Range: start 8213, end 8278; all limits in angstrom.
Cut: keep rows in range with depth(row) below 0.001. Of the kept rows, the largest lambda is 8271.08 angstrom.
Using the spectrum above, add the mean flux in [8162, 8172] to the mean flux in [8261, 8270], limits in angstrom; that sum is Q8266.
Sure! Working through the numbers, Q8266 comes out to 23.4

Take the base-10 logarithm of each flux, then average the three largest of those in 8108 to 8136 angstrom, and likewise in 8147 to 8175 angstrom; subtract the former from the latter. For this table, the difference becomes 0.015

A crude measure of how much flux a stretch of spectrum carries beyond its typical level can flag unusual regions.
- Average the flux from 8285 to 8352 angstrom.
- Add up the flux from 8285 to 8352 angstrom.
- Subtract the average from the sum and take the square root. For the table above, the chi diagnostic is 19.5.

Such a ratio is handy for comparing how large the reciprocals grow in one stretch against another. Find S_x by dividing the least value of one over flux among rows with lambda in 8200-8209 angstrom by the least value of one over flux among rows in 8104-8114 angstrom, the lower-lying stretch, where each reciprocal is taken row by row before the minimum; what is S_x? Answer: 1.02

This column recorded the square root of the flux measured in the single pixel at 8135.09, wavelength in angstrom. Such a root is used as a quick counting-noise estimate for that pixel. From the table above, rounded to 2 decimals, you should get 3.38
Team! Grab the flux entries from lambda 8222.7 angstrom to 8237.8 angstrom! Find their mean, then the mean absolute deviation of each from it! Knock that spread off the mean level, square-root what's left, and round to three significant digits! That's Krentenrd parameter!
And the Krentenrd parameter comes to 3.35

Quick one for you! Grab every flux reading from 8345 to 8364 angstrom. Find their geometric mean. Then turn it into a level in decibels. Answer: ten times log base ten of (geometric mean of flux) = 10.5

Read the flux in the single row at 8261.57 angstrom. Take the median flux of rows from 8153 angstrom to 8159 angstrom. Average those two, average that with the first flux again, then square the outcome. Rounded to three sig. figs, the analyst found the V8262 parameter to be 123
